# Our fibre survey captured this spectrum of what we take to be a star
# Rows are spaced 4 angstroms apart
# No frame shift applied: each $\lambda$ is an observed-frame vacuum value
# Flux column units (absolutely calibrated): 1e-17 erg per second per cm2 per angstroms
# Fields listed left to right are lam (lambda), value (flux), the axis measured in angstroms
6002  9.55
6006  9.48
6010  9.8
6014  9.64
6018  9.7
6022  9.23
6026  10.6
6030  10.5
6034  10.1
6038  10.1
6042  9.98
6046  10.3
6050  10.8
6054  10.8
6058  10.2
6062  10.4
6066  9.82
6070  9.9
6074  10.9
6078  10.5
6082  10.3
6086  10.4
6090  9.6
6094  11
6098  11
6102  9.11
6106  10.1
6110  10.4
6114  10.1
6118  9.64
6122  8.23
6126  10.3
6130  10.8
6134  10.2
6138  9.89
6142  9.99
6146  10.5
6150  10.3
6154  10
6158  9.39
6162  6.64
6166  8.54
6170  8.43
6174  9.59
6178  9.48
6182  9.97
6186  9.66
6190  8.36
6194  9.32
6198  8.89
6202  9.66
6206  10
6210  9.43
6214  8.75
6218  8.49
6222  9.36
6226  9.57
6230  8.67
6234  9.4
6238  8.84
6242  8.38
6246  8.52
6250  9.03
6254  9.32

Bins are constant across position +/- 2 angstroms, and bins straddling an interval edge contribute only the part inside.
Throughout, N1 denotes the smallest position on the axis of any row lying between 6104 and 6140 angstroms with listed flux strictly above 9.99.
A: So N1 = 6106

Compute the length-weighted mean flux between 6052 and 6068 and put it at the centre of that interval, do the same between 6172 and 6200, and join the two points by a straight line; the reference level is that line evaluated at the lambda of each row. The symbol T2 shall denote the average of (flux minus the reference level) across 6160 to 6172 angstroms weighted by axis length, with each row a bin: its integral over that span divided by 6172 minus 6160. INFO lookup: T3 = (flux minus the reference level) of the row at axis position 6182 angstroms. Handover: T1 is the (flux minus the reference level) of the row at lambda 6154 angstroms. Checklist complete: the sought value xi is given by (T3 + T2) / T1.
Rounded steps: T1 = 0.4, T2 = -1.6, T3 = 0.6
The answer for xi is -2.3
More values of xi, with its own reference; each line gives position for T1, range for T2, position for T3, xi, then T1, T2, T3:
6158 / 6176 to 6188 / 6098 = -8.8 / -0.2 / 0.3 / 1.0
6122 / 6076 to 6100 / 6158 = -0.1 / -1.6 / 0.4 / -0.2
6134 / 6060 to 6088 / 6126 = 1.3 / 0.5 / 0.1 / 0.5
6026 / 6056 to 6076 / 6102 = -29.1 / 0.0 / 0.0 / -0.9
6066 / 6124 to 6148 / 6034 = -0.4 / -0.4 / 0.6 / -0.4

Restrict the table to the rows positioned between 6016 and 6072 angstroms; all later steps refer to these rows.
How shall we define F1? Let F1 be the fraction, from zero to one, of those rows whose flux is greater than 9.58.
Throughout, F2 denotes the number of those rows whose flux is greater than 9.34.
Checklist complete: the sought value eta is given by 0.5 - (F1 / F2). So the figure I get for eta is 0.429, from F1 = 0.93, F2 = 13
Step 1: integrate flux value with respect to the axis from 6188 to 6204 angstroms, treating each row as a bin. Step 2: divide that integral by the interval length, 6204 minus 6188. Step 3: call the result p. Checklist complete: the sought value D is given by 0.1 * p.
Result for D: 0.91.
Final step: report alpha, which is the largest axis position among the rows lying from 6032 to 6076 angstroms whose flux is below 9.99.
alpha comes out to 6070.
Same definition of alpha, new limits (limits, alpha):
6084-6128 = 6122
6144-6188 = 6186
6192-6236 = 6234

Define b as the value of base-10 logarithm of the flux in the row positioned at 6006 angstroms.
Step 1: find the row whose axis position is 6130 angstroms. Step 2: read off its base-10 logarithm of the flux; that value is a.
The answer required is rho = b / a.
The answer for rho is 0.95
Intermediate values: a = 1.03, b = 0.98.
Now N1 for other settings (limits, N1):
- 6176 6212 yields 6206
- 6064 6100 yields 6074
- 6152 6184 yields 6154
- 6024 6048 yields 6026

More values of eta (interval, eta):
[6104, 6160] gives 0.434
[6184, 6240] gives 0.469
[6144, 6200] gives 0.446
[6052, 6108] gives 0.429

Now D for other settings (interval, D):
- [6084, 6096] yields 1.03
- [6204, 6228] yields 0.93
